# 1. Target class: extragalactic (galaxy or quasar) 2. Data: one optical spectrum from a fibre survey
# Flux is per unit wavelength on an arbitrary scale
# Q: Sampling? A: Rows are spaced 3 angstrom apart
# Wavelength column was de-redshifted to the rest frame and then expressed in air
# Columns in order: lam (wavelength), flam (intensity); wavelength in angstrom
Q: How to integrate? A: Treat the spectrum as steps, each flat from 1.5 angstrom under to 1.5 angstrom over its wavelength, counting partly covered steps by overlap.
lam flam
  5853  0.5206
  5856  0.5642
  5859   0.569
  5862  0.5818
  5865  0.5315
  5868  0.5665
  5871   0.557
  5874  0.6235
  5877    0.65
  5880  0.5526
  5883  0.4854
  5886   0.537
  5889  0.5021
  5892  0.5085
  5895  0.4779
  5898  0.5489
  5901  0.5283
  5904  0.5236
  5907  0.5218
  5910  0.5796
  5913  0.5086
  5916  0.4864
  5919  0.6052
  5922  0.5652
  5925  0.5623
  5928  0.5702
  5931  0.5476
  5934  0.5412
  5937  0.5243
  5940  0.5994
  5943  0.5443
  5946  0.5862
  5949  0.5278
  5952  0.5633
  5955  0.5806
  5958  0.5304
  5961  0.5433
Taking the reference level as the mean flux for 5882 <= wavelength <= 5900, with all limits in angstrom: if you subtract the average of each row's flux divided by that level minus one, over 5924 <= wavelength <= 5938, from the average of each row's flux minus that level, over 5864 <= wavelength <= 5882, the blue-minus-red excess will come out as -0.007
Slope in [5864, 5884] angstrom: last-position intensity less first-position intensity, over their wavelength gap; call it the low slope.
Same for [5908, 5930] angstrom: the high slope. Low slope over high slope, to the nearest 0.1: 4.9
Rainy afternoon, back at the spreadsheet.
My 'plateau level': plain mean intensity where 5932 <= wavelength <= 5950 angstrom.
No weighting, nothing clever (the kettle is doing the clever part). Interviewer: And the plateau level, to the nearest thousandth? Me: 0.554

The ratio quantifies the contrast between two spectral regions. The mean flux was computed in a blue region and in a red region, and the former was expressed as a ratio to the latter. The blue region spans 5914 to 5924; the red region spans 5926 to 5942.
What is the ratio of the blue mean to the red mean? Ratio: 0.99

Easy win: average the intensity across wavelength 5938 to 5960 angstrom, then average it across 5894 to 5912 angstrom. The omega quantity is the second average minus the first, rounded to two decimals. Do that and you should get -0.03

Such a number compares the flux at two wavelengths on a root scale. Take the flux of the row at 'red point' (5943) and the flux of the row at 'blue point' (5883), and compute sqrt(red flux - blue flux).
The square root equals 0.24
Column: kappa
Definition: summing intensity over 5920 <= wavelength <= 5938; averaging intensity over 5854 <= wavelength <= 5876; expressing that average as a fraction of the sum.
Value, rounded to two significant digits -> 0.17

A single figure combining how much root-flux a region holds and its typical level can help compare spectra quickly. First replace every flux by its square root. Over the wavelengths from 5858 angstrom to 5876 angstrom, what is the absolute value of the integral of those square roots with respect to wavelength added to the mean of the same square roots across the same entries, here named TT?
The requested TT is 14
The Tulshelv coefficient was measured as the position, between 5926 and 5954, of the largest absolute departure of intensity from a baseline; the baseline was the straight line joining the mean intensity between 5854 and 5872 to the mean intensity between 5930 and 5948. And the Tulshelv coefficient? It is 5940 angstrom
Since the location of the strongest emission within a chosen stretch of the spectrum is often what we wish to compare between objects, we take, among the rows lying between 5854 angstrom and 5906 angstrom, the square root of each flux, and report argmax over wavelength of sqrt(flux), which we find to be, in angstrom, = 5877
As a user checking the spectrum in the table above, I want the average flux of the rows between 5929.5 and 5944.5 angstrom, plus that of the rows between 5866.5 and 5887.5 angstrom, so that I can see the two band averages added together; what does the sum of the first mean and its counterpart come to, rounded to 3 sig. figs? 1.12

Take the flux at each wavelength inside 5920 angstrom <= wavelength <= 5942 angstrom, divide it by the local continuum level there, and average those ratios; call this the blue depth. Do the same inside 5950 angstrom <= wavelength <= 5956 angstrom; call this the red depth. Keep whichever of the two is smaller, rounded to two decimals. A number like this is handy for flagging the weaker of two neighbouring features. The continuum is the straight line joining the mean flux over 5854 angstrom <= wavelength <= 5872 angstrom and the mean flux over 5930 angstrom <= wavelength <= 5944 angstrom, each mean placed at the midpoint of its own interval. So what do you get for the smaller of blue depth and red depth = 1.01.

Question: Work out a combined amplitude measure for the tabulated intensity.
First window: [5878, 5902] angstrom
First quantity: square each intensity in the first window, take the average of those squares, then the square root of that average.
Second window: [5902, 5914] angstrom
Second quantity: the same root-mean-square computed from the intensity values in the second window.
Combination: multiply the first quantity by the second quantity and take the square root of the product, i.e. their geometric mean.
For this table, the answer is 0.526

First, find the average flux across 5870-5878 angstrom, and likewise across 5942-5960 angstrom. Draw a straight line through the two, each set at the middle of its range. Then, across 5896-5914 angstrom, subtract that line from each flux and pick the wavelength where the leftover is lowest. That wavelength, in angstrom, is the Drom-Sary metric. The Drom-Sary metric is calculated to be 5913 angstrom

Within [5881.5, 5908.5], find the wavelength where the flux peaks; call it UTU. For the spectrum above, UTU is 5898 angstrom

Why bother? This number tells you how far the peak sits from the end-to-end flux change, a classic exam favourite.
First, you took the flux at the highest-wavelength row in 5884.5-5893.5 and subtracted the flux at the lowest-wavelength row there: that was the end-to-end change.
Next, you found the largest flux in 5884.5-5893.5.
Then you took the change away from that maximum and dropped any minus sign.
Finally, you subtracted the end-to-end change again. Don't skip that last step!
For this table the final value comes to 0.594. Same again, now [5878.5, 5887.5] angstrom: 0.584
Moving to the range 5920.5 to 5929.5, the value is 0.560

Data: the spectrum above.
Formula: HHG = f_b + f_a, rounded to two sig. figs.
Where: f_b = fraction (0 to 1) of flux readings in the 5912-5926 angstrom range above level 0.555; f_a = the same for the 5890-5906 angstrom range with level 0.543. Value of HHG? 0.80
